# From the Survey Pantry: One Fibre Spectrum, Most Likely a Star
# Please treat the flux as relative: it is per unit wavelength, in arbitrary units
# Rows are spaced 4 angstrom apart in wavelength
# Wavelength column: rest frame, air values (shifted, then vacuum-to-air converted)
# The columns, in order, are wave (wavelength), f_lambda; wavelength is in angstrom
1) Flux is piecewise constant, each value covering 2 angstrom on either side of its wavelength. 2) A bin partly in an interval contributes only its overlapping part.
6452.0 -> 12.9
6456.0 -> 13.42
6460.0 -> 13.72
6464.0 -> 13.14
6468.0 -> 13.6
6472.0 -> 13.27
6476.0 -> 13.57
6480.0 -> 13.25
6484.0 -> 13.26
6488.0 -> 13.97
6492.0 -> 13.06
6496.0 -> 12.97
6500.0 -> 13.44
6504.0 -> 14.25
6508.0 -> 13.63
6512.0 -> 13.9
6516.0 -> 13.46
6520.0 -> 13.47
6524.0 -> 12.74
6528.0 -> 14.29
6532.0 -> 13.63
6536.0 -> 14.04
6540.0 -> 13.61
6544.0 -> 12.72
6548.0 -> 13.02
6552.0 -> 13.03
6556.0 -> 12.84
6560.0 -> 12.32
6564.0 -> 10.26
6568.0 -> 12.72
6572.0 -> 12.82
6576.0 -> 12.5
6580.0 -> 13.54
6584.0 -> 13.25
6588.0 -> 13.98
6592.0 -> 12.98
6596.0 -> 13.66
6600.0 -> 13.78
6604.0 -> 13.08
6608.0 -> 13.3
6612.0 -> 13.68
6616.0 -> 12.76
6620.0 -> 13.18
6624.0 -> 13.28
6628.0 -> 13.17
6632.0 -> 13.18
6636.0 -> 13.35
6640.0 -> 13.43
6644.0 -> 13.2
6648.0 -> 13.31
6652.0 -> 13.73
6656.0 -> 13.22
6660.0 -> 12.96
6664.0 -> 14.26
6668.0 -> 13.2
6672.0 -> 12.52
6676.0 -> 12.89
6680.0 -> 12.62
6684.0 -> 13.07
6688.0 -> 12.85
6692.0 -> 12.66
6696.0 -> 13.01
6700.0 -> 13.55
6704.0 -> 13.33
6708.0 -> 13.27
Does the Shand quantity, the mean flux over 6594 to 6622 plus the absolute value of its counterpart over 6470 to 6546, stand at 26.9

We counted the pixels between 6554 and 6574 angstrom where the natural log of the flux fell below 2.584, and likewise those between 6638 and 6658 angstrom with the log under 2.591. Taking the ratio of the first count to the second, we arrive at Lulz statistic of 1.7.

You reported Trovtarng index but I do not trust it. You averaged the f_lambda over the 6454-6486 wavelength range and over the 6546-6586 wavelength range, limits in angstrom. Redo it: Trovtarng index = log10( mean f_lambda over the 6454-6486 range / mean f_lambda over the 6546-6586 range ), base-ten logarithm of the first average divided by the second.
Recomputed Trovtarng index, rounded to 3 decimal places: 0.026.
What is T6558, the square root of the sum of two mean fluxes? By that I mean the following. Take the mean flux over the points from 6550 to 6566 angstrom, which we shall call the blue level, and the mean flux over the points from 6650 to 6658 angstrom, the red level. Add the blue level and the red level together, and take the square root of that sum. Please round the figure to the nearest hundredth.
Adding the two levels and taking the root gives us 5.06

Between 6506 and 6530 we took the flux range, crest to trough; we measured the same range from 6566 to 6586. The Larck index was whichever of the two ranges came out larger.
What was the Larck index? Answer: 1.55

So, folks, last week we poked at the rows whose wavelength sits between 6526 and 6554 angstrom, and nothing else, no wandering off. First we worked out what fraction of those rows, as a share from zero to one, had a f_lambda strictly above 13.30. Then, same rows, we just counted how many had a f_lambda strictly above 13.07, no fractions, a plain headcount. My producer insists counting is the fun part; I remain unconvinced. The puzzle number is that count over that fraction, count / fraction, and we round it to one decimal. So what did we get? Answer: 7.0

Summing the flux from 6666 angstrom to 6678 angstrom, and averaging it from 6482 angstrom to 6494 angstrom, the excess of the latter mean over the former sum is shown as -25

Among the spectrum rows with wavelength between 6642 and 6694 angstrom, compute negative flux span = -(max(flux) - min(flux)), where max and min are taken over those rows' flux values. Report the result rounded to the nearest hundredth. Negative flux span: -1.74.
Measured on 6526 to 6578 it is -4.03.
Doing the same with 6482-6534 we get -1.55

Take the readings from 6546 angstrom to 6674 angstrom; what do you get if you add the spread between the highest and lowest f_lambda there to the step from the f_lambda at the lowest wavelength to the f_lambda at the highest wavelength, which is 3.50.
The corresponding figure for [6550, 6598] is 4.35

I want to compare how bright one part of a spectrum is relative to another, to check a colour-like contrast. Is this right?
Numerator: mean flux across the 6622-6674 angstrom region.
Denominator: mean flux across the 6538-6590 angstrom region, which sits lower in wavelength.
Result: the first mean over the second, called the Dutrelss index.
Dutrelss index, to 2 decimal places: 1.04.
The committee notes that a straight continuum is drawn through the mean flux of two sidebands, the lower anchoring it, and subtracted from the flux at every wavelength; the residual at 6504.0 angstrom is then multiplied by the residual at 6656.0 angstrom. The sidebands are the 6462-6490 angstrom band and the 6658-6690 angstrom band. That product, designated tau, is 0.12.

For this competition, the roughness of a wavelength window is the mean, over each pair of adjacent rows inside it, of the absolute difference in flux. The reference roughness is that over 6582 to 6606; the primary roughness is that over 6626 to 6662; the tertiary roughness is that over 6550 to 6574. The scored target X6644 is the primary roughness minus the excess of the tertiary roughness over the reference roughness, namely -0.2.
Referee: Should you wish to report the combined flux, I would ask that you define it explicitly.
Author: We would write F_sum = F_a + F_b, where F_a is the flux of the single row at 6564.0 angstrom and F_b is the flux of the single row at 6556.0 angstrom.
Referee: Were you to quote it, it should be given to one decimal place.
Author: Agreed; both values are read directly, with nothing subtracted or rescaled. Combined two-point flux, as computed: 23.1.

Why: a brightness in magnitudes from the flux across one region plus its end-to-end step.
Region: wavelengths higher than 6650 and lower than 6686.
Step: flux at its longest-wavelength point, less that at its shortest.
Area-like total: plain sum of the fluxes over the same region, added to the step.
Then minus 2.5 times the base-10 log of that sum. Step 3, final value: -5.18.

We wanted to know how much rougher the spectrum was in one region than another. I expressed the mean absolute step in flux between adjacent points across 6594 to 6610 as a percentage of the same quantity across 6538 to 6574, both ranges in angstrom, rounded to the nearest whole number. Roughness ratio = 42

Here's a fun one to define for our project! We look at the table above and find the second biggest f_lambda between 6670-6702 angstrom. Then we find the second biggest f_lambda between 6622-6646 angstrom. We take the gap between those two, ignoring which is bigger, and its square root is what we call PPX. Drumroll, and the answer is 0.5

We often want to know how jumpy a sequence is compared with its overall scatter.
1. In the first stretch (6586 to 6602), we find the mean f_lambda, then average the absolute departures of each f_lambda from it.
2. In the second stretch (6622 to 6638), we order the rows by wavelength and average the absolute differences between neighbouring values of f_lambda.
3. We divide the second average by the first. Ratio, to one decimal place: 0.3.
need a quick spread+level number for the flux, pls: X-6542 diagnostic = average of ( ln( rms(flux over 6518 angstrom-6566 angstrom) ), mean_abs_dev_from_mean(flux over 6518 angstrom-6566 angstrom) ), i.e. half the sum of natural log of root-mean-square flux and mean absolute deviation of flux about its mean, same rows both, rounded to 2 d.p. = 1.63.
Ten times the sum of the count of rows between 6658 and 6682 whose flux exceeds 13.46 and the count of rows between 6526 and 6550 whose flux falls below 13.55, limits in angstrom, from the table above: 30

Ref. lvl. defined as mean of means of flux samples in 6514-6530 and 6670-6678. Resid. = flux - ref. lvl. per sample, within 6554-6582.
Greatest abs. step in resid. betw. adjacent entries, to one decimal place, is 2.5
